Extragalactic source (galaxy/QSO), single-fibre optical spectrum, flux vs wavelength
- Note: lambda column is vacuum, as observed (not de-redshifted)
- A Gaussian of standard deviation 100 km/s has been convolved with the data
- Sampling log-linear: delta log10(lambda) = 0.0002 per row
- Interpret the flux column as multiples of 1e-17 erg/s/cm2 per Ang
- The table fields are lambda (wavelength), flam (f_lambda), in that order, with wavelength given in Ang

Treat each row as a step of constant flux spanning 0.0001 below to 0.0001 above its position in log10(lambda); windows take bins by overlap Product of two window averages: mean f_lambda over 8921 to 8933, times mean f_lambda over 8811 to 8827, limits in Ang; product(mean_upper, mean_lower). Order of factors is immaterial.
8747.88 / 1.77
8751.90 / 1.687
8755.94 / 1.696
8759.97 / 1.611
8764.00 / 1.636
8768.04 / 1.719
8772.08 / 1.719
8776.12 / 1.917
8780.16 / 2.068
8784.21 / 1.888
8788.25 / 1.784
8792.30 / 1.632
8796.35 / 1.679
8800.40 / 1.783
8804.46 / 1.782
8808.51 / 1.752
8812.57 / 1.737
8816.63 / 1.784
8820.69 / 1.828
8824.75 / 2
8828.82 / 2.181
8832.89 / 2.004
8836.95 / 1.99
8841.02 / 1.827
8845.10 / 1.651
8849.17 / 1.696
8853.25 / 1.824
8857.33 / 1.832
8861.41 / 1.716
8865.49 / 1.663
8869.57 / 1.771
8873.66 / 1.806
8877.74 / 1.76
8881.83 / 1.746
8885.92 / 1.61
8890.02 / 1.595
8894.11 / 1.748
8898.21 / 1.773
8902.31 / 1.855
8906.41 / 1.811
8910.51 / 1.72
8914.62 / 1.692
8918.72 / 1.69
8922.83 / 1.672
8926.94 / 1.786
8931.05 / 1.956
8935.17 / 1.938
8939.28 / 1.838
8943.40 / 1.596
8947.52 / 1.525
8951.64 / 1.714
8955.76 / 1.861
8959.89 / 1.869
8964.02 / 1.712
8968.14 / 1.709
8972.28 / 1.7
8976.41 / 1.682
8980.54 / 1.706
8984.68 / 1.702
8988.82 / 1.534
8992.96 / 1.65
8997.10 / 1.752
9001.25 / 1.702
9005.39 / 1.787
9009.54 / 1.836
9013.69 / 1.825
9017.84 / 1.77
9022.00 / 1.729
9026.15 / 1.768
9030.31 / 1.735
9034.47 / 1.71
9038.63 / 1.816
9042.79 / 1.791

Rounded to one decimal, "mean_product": 3.3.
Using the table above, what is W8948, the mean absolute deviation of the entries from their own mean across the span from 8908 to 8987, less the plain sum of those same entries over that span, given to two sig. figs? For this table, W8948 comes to -33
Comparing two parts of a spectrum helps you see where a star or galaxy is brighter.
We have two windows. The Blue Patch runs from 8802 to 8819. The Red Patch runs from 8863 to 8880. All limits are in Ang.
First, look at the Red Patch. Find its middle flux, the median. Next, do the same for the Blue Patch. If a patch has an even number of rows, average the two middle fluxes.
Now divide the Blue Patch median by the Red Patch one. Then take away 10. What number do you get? -9.00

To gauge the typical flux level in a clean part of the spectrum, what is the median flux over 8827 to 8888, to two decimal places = 1.77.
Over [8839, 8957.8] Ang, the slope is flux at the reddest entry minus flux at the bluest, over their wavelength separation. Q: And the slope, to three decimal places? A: 0.000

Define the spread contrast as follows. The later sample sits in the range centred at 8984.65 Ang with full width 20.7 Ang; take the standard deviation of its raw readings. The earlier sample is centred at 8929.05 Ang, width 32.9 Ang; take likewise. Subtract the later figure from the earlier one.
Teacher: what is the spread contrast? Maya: 0.06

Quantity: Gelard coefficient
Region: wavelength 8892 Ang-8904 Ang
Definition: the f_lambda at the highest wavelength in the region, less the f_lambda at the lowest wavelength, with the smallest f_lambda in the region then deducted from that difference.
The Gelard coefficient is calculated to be -1.64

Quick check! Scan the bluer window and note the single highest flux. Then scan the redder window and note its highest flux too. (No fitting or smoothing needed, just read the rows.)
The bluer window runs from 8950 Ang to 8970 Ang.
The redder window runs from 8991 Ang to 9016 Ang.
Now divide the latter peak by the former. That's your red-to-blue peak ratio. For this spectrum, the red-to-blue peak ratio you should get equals 0.98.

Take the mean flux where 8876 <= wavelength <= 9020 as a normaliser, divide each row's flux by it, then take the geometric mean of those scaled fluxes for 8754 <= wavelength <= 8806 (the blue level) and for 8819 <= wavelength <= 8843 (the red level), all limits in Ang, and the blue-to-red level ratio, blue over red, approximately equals 0.89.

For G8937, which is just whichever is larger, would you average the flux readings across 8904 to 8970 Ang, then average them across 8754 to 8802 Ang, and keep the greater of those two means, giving 1.76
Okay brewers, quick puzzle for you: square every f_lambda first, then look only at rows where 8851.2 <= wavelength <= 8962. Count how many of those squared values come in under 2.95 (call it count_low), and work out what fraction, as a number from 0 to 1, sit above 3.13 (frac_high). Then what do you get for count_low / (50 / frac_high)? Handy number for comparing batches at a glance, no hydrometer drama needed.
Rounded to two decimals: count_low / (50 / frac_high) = 0.10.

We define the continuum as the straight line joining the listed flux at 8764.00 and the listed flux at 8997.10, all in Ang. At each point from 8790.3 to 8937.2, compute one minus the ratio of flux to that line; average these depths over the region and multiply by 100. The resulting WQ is -6.0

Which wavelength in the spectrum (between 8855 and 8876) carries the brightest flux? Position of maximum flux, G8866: 8857.33 Ang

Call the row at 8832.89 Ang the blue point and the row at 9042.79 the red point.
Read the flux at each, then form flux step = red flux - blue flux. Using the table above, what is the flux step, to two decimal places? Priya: -0.21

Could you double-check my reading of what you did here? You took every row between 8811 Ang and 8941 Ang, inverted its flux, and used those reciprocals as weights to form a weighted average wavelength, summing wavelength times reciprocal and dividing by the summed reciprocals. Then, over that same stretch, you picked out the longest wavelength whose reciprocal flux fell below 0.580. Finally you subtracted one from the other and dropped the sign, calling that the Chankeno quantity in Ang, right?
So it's 62.9 Ang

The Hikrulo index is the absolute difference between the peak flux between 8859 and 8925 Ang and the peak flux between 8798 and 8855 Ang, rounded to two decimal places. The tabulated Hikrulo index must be 0.33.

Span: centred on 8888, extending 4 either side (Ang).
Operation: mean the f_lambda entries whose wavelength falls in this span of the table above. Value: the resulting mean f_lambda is 1.60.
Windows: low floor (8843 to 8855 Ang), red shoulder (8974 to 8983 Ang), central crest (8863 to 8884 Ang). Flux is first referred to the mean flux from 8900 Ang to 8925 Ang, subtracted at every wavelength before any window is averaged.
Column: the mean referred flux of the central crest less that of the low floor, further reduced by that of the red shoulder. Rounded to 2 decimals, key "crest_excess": 0.07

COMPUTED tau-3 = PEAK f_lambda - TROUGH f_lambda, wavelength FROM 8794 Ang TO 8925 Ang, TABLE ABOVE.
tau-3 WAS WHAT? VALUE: 0.59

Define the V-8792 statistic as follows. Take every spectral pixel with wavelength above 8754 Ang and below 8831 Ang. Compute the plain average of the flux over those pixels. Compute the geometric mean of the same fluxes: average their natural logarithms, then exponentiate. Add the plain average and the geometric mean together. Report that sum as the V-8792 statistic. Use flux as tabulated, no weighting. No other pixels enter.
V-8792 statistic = 3.59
